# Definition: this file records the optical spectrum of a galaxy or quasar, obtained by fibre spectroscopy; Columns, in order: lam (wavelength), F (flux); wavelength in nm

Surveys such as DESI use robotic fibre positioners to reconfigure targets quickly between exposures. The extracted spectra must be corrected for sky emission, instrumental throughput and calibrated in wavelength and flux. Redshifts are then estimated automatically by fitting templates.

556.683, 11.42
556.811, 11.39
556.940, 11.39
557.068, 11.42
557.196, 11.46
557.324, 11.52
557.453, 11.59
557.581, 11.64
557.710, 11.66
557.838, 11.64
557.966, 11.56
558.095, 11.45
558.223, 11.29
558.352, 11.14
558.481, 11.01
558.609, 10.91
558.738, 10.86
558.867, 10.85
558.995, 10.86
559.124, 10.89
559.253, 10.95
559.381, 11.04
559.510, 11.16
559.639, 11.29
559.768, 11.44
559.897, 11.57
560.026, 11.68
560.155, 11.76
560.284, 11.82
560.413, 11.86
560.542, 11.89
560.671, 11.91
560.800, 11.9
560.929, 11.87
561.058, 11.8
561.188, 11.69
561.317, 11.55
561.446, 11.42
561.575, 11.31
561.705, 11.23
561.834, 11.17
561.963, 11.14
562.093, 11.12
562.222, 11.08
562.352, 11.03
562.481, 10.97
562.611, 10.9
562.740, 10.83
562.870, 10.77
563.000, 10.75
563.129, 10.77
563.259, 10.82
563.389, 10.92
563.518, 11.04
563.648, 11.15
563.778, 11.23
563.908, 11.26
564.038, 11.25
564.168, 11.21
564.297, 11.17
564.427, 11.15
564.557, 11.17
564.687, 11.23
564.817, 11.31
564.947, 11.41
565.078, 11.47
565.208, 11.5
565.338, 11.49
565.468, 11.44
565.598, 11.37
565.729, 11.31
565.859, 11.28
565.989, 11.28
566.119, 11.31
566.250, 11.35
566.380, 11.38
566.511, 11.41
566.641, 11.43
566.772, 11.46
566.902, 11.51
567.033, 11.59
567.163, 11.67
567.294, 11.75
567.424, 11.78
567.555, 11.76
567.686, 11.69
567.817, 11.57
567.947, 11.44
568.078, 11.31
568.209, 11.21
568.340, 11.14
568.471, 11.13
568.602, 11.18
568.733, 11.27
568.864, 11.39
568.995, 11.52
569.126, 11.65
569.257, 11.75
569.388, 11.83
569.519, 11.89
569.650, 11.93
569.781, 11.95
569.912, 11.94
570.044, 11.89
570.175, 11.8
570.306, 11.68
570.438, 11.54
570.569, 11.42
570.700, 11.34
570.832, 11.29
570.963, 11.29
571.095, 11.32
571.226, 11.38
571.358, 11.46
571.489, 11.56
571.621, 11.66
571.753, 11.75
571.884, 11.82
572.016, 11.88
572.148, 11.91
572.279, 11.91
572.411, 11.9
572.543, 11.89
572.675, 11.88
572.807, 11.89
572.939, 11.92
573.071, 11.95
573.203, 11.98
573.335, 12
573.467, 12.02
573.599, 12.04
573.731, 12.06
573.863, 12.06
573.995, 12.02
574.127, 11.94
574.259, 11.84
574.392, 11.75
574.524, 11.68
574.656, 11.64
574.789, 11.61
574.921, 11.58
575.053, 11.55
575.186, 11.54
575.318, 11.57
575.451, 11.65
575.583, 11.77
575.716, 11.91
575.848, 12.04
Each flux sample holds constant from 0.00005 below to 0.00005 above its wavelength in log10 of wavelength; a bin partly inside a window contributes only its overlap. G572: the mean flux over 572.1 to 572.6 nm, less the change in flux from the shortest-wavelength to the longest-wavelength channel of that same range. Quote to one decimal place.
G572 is 11.9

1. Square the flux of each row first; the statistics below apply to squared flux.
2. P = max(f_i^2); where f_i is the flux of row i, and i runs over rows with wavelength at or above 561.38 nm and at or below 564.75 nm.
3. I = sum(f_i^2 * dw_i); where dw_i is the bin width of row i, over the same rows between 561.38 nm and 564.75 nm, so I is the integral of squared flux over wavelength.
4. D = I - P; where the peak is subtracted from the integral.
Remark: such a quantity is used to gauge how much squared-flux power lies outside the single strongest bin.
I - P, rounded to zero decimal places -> 284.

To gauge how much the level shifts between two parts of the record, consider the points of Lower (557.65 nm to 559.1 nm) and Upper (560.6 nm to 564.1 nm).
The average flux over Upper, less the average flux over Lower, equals 0.02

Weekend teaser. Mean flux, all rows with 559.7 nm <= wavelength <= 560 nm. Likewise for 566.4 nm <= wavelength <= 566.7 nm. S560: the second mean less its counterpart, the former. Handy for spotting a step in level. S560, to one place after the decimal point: -0.1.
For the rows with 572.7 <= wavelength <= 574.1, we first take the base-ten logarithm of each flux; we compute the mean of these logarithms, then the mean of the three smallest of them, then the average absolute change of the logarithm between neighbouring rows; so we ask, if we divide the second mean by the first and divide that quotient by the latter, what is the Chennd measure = 1180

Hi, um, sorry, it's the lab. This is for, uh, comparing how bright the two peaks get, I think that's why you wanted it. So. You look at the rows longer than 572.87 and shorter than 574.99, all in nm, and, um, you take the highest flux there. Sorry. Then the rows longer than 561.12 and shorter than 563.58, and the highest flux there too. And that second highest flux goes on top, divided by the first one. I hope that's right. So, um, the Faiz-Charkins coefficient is 0.97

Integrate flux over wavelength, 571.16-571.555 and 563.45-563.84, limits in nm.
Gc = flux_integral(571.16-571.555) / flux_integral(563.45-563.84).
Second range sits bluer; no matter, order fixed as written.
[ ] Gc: 1.04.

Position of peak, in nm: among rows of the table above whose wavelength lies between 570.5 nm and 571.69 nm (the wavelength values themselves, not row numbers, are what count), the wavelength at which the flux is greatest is 571.621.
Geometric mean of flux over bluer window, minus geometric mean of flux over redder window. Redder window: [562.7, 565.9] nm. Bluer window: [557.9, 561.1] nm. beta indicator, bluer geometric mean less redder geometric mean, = 0.2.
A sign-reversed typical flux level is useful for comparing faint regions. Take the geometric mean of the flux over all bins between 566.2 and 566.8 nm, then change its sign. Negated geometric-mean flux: -11.4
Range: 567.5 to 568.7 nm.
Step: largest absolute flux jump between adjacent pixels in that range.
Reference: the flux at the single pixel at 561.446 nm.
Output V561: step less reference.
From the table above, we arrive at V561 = -11.3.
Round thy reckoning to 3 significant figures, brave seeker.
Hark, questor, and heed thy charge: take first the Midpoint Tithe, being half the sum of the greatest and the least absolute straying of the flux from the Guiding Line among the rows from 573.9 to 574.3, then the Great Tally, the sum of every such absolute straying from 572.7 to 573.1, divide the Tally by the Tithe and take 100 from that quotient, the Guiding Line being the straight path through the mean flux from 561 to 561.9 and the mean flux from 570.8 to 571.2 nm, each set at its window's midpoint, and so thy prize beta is -97.1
